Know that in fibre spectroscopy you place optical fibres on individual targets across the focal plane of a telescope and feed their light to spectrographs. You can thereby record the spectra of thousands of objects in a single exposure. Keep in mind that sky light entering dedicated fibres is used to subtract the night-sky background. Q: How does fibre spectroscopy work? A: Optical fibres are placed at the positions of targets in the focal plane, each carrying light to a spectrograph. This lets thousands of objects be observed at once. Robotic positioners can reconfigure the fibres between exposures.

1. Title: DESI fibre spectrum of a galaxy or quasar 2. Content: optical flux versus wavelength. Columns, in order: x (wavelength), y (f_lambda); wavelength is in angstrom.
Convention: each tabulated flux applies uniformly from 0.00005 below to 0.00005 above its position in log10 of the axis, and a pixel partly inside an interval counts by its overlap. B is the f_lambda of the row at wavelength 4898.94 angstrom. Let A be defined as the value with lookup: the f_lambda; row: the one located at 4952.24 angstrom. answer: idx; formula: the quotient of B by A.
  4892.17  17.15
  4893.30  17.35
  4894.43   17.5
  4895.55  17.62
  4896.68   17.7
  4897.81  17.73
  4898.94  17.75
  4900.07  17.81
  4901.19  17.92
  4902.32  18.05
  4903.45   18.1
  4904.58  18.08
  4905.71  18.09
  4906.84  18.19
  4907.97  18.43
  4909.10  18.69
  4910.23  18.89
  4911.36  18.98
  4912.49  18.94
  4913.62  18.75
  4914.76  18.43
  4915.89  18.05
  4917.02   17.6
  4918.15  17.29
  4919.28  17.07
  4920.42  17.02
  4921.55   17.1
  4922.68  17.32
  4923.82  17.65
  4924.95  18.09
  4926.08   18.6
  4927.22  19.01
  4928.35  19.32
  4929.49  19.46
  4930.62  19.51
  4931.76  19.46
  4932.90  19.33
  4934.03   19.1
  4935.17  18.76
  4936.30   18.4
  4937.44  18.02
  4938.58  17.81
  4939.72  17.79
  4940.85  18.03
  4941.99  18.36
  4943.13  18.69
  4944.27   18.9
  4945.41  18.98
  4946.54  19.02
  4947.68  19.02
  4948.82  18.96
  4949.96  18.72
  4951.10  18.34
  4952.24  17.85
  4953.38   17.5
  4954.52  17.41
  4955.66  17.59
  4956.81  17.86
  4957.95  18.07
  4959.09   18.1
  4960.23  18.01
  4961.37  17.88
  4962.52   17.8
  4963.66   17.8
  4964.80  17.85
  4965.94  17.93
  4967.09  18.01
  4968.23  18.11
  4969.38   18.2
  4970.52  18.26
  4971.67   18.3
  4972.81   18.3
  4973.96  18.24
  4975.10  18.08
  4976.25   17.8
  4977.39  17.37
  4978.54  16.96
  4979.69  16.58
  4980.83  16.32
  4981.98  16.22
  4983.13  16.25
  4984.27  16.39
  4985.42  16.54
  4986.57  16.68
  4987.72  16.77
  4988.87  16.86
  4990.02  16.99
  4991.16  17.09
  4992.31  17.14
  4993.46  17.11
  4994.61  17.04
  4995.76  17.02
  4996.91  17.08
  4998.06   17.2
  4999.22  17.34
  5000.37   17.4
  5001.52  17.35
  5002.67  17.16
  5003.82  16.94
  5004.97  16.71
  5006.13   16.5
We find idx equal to 0.994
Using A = 17.85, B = 17.75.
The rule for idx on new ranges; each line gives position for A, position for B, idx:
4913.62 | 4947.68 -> 1.014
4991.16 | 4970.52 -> 1.068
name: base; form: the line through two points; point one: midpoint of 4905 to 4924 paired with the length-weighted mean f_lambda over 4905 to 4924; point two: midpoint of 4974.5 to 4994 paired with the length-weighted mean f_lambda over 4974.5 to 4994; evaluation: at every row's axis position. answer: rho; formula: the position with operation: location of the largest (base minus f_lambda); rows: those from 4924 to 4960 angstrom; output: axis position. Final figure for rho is 4954.52 angstrom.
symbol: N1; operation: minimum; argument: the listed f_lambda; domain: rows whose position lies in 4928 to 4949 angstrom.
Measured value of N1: 17.79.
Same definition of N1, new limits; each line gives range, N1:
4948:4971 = 17.41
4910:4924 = 17.02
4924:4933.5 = 18.09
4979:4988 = 16.22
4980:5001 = 16.22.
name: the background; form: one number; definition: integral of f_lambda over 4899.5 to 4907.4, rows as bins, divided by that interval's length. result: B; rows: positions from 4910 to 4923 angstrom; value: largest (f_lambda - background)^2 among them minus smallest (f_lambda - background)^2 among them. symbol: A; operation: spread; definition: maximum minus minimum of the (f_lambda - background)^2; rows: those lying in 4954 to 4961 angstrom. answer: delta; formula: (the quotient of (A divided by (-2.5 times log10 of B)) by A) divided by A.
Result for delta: -59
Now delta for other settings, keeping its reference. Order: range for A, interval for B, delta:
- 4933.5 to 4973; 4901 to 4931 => -1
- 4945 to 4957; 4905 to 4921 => -25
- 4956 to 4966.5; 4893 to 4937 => -21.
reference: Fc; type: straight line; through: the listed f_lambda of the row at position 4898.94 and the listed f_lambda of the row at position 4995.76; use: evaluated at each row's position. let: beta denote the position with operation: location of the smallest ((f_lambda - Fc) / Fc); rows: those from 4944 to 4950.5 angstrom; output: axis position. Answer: 4949.96 angstrom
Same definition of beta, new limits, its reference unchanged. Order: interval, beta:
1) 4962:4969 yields 4962.52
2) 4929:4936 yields 4935.17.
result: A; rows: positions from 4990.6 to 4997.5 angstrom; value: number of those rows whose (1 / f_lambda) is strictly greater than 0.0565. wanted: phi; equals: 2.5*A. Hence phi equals 15.0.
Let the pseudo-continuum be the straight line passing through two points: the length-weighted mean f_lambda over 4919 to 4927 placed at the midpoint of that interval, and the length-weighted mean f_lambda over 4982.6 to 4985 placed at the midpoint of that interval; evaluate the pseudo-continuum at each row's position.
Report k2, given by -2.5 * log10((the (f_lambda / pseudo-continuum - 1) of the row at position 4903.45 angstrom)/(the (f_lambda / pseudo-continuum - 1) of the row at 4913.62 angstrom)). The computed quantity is 2.7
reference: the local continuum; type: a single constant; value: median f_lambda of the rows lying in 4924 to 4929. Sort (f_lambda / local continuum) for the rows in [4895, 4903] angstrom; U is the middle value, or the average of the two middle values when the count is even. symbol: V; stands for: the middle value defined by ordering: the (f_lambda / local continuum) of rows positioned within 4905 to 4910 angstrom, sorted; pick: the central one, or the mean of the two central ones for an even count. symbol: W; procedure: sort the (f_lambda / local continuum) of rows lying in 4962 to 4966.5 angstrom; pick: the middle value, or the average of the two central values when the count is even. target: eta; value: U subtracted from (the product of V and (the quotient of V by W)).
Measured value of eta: 0.06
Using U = 0.944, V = 0.97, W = 0.95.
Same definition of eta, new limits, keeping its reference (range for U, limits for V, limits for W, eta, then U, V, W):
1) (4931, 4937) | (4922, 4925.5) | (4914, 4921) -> -0.07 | 1.016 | 0.94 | 0.93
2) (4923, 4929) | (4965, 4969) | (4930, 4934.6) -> -0.10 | 0.989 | 0.96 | 1.03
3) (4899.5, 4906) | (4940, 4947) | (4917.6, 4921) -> 0.14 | 0.961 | 1.00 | 0.91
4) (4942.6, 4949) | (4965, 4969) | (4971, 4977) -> -0.06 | 1.009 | 0.96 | 0.97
